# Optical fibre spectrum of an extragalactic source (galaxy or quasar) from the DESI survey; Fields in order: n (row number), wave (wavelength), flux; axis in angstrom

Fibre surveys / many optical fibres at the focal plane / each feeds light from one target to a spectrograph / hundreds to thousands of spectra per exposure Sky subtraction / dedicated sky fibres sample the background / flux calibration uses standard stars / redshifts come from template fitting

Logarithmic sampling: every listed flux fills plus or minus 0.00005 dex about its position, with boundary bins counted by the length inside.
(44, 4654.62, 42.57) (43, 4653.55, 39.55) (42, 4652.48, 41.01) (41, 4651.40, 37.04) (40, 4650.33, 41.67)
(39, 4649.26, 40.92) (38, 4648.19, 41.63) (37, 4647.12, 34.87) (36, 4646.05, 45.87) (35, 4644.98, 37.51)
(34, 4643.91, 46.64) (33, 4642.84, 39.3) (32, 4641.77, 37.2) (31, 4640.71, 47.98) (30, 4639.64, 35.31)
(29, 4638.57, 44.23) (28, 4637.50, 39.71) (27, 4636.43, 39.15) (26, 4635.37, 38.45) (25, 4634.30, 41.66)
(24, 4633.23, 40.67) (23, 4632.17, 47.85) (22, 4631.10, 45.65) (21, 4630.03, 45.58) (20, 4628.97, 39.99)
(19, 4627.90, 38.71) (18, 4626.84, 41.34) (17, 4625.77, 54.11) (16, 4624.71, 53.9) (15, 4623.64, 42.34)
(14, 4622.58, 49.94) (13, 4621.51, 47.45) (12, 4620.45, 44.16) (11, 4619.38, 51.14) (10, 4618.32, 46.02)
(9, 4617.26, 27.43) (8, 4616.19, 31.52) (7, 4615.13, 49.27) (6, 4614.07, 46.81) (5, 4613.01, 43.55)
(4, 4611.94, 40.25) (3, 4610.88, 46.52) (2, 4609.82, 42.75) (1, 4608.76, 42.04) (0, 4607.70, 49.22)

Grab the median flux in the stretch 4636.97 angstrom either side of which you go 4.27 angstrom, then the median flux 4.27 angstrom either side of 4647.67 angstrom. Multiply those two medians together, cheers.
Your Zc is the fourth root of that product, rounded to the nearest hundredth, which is 6.38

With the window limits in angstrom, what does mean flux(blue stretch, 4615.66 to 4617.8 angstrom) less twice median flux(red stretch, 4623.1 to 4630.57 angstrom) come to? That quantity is -55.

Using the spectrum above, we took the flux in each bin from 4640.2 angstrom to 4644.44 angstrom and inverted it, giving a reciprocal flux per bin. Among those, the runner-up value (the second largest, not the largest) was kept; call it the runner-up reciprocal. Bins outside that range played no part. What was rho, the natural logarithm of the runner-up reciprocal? -3.67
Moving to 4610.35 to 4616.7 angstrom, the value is -3.70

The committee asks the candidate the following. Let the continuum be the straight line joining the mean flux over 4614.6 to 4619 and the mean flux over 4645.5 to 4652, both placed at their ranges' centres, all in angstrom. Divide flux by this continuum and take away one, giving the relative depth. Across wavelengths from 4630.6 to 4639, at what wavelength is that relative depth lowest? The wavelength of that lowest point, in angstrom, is 4635.37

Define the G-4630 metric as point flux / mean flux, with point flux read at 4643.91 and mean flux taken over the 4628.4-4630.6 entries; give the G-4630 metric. 1.09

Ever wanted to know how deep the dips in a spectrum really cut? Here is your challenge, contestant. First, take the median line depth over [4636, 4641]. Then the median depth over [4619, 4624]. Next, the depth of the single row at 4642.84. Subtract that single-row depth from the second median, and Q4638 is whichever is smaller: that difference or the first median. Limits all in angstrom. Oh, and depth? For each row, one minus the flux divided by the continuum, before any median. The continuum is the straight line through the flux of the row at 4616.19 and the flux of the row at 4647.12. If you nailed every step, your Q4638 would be -0.34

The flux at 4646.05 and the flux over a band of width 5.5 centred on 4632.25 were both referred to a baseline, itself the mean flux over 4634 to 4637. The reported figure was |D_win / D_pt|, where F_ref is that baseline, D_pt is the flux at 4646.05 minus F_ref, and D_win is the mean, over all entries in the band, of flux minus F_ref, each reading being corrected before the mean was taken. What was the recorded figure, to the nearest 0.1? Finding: 0.7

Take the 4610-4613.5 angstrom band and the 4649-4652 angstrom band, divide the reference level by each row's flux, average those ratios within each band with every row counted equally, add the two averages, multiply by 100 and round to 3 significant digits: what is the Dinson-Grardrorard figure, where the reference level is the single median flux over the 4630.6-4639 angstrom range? 199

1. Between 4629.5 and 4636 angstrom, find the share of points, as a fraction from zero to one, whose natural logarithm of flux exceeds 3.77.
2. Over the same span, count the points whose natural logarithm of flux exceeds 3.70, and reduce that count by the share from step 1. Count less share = 4.5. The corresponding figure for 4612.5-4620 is 4.3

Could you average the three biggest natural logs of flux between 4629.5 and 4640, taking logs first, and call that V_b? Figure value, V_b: 3.84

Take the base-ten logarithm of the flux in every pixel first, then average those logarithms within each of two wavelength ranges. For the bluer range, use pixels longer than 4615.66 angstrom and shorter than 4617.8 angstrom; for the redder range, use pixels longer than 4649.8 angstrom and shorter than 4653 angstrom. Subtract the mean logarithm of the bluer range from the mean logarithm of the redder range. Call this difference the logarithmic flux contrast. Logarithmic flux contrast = 0.13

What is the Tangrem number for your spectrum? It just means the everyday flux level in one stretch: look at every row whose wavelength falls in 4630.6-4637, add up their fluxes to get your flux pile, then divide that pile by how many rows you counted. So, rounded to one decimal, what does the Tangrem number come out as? 42.2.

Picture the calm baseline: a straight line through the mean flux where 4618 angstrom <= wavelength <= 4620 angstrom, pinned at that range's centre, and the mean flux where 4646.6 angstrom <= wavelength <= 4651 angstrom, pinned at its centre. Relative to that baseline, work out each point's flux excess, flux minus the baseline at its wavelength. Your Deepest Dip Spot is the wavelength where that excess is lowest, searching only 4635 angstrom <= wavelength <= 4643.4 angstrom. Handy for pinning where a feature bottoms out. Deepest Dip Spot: 4639.64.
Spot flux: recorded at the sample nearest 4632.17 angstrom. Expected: 47.85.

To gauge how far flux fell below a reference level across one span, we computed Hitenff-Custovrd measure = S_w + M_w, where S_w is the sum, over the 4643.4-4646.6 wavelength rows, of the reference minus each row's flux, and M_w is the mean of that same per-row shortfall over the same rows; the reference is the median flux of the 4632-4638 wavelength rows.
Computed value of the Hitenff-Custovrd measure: -13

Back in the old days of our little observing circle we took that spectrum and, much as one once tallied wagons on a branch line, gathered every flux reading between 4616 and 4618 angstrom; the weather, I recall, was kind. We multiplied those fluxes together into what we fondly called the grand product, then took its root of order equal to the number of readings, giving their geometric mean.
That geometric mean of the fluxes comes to 29.4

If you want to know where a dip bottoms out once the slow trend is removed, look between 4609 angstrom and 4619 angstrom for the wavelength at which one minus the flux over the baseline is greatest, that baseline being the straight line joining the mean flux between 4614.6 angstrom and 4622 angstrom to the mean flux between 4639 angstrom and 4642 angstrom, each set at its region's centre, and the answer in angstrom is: 4617.26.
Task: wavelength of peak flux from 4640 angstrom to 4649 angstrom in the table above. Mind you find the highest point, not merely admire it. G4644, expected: 4640.71 angstrom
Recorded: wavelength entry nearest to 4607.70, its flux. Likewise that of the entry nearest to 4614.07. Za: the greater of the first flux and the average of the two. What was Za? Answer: 49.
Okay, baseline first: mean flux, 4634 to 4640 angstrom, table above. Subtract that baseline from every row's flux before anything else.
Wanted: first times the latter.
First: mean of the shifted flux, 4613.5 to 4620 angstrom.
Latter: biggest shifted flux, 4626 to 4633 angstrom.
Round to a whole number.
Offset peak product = 18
